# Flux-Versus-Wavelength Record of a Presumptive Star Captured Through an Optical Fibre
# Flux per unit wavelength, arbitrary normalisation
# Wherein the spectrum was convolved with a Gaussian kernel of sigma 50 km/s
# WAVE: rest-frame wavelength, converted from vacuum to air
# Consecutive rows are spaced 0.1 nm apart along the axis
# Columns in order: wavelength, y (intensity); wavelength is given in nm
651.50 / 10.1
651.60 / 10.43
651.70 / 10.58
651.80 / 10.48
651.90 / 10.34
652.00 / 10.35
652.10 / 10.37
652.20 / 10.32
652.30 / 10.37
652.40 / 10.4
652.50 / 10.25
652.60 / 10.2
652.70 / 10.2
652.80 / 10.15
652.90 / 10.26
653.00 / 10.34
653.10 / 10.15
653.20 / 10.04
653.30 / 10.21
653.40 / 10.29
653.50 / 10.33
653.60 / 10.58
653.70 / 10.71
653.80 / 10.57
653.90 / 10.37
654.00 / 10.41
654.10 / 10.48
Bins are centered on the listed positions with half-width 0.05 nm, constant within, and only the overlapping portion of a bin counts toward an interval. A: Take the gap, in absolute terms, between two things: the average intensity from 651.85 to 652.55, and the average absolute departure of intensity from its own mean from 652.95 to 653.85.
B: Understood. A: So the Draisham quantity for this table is 10.2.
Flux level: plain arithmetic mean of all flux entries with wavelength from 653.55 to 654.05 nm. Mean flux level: 10.5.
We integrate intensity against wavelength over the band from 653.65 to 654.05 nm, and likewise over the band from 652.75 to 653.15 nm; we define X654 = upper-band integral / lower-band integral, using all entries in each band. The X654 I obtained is 1.03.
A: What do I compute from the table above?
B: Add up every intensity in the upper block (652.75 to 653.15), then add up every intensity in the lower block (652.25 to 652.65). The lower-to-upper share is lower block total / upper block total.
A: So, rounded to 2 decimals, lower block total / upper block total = 1.01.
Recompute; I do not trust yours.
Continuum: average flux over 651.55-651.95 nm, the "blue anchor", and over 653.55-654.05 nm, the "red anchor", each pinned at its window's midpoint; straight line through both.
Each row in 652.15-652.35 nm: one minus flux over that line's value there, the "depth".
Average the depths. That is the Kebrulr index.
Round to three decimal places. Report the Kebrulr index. 0.012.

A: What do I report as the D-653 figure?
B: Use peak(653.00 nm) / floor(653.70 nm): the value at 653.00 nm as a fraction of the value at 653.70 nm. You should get 0.97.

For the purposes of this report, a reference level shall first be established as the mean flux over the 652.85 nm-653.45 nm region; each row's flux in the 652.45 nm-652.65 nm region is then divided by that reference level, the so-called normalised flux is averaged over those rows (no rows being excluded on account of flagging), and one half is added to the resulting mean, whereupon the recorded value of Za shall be 1.50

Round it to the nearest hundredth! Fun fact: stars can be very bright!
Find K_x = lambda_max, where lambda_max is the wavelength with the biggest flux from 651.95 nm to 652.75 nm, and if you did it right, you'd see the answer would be 652.40 nm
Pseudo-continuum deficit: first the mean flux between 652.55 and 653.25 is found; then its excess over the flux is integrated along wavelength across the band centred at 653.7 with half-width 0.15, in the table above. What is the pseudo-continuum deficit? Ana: -0.13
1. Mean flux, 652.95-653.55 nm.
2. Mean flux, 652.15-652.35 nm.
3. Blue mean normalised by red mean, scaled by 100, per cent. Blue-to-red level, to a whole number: 101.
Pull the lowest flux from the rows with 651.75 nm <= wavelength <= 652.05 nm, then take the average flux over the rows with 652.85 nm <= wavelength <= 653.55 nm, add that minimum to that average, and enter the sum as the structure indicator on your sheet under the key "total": 20.6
